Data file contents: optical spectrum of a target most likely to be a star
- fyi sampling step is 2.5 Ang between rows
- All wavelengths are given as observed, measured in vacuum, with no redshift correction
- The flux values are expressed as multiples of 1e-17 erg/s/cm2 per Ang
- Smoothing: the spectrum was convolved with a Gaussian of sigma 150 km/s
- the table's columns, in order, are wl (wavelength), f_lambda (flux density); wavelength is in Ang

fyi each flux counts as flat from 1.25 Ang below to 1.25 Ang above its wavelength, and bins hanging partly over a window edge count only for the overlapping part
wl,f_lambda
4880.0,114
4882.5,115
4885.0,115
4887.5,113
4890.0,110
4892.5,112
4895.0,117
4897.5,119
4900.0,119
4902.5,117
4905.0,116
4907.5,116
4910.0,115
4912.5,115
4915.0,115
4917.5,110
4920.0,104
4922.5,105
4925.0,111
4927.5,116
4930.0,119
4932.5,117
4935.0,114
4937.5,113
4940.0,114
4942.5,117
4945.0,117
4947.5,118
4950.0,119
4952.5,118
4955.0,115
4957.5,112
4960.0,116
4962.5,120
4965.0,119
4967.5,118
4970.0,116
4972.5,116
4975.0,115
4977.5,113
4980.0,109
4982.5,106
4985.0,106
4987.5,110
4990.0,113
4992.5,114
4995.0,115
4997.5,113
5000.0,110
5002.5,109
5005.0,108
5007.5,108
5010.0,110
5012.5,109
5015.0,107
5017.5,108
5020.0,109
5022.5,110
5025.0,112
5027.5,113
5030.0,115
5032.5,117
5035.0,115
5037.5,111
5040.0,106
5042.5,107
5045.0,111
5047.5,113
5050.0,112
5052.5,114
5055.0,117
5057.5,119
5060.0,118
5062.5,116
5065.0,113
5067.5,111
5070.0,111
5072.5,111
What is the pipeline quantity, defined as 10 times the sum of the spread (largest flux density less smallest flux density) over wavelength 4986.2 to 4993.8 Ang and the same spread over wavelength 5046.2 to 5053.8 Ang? 60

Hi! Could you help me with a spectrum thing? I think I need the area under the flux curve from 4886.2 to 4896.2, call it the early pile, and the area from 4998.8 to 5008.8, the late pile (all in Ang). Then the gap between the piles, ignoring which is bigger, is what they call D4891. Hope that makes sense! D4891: 42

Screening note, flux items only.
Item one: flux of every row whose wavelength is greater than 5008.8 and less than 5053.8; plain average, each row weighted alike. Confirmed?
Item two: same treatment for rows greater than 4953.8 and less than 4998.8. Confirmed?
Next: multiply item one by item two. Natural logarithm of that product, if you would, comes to 9.44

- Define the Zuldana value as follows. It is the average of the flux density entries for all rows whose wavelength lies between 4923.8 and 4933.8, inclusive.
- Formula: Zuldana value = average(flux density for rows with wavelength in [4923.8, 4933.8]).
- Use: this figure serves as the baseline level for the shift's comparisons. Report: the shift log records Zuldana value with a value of 116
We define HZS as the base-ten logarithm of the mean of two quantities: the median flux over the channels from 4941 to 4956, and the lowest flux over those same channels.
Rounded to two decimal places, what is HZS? 2.07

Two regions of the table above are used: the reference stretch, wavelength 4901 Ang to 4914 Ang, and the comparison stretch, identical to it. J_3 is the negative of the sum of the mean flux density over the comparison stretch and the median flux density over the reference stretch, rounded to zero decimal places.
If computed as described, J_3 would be -232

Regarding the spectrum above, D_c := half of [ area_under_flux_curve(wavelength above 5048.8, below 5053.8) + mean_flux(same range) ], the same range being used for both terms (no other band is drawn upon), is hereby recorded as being 339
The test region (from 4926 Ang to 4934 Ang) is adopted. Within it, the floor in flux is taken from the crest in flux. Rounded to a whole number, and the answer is 3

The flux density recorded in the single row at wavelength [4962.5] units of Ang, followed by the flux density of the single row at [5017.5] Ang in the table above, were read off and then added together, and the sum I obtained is 228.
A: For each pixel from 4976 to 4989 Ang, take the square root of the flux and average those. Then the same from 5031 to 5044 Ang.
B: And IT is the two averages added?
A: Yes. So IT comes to 21.0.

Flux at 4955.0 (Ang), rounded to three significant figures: 115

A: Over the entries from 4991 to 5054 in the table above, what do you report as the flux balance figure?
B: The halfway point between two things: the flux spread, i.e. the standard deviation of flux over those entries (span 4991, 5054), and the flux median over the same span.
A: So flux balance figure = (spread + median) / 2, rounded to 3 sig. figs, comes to 57.0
